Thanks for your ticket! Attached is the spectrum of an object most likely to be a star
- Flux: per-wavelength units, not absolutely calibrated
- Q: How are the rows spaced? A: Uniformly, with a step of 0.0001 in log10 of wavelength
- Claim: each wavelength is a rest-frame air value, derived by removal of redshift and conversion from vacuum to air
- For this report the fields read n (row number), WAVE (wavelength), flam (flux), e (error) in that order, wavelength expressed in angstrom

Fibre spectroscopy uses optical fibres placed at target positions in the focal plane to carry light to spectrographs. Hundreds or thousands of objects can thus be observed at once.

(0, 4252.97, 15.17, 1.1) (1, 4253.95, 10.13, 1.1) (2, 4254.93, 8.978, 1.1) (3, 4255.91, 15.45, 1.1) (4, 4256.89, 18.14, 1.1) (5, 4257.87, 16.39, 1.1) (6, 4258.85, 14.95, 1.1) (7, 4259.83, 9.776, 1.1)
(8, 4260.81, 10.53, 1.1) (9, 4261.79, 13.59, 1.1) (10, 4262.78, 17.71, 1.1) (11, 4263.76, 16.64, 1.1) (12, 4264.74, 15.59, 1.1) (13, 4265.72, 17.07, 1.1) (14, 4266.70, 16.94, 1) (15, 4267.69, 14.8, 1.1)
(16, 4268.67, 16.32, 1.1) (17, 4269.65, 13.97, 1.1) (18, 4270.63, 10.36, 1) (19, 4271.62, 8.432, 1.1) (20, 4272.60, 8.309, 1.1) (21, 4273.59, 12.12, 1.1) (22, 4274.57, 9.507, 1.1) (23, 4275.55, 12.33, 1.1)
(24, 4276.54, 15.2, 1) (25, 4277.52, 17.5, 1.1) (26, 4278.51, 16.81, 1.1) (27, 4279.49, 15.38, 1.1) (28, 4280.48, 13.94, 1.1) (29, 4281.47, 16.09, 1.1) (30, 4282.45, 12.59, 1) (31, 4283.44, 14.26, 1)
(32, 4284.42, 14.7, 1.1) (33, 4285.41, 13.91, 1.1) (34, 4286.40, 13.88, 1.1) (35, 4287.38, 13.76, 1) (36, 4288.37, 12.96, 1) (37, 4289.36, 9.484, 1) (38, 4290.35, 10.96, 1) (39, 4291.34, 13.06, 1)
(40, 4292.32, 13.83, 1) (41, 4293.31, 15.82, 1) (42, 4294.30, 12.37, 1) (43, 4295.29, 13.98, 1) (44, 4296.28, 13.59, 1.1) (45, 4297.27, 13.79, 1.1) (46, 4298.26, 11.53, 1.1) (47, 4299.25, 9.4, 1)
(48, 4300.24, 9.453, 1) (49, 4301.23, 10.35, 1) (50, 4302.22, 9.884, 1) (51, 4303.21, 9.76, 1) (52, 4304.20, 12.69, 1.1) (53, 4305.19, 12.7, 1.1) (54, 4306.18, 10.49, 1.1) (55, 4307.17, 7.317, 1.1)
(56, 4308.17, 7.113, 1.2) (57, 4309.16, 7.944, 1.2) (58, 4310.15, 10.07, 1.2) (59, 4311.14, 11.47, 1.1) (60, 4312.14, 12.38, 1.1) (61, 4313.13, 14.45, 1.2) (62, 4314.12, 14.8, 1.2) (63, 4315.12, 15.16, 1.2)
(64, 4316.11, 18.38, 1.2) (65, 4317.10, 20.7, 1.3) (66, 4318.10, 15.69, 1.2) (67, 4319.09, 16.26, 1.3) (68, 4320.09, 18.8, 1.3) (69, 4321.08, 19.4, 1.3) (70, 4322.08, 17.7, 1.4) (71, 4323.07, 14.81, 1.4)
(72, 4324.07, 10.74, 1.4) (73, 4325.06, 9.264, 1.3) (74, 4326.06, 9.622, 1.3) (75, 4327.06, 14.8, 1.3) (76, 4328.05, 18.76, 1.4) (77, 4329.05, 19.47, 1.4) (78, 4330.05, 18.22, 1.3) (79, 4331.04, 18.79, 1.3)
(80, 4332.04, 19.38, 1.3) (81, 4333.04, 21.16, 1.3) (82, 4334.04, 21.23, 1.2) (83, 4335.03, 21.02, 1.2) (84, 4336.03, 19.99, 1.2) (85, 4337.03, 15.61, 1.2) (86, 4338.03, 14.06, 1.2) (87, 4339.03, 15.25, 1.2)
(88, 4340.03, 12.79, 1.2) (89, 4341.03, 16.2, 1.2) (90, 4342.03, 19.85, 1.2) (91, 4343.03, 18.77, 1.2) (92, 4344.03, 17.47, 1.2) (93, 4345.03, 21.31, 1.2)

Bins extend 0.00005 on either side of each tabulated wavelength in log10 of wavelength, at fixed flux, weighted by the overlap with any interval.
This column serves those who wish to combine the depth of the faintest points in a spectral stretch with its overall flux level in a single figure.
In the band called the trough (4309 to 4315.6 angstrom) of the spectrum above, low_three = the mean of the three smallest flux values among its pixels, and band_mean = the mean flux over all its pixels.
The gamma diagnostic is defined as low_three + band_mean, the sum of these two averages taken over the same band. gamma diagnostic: 22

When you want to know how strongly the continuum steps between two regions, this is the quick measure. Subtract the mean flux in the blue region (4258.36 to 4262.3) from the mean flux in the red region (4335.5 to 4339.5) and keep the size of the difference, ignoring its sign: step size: 4.0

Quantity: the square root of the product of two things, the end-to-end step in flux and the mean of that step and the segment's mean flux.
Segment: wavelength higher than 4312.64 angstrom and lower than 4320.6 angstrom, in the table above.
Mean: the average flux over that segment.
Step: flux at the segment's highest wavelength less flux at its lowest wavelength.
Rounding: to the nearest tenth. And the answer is 6.8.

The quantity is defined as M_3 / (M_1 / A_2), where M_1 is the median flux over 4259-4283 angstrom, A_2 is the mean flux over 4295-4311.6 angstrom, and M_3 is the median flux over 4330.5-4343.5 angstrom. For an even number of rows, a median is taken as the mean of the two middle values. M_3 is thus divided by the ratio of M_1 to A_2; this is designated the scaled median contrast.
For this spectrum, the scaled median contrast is 13.9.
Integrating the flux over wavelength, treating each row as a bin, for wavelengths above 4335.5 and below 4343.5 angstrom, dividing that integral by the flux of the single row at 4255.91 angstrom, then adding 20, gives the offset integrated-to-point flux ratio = 29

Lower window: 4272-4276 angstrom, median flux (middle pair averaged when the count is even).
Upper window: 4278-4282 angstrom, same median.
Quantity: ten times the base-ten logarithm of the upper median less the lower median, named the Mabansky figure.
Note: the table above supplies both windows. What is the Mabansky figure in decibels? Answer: 6.9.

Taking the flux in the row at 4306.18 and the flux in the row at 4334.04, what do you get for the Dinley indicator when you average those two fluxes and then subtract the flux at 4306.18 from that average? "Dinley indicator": 5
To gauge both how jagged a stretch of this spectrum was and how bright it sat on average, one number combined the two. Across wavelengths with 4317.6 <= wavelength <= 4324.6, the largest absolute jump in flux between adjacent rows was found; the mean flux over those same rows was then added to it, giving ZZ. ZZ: 20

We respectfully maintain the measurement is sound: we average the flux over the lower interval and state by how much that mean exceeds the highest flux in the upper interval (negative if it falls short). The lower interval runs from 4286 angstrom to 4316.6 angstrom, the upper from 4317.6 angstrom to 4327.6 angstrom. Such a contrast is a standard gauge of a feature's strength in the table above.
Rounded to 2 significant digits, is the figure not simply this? -7.4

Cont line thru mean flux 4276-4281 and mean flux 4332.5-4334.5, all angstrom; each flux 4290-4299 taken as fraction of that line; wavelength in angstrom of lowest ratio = 4290.35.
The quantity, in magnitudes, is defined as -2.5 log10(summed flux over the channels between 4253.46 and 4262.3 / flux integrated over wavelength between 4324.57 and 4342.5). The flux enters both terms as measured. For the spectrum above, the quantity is 1.0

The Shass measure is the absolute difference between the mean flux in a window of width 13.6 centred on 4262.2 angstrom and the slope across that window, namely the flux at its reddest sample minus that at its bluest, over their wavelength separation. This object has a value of 15.2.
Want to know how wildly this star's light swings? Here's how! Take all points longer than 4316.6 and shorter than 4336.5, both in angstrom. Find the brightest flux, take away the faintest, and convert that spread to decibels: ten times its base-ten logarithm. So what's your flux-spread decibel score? 11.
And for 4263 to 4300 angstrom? 10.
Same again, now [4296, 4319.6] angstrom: 11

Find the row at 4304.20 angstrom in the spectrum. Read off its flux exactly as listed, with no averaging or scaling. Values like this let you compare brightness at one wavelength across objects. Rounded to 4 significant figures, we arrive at 12.69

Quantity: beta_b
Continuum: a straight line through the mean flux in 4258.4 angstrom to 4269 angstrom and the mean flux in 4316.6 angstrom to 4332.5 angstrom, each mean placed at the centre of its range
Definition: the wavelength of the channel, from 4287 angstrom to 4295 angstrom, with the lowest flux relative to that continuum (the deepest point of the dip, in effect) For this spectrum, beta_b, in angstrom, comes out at 4289.36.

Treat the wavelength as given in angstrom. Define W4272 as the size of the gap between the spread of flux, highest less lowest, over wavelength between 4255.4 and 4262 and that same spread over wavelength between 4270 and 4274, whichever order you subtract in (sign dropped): 4.6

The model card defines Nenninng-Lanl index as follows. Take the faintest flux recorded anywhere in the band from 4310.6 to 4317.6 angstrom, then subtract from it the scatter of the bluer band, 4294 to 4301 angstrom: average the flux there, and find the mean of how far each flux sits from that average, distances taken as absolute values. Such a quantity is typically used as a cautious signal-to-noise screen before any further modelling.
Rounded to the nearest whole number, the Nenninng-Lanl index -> 10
